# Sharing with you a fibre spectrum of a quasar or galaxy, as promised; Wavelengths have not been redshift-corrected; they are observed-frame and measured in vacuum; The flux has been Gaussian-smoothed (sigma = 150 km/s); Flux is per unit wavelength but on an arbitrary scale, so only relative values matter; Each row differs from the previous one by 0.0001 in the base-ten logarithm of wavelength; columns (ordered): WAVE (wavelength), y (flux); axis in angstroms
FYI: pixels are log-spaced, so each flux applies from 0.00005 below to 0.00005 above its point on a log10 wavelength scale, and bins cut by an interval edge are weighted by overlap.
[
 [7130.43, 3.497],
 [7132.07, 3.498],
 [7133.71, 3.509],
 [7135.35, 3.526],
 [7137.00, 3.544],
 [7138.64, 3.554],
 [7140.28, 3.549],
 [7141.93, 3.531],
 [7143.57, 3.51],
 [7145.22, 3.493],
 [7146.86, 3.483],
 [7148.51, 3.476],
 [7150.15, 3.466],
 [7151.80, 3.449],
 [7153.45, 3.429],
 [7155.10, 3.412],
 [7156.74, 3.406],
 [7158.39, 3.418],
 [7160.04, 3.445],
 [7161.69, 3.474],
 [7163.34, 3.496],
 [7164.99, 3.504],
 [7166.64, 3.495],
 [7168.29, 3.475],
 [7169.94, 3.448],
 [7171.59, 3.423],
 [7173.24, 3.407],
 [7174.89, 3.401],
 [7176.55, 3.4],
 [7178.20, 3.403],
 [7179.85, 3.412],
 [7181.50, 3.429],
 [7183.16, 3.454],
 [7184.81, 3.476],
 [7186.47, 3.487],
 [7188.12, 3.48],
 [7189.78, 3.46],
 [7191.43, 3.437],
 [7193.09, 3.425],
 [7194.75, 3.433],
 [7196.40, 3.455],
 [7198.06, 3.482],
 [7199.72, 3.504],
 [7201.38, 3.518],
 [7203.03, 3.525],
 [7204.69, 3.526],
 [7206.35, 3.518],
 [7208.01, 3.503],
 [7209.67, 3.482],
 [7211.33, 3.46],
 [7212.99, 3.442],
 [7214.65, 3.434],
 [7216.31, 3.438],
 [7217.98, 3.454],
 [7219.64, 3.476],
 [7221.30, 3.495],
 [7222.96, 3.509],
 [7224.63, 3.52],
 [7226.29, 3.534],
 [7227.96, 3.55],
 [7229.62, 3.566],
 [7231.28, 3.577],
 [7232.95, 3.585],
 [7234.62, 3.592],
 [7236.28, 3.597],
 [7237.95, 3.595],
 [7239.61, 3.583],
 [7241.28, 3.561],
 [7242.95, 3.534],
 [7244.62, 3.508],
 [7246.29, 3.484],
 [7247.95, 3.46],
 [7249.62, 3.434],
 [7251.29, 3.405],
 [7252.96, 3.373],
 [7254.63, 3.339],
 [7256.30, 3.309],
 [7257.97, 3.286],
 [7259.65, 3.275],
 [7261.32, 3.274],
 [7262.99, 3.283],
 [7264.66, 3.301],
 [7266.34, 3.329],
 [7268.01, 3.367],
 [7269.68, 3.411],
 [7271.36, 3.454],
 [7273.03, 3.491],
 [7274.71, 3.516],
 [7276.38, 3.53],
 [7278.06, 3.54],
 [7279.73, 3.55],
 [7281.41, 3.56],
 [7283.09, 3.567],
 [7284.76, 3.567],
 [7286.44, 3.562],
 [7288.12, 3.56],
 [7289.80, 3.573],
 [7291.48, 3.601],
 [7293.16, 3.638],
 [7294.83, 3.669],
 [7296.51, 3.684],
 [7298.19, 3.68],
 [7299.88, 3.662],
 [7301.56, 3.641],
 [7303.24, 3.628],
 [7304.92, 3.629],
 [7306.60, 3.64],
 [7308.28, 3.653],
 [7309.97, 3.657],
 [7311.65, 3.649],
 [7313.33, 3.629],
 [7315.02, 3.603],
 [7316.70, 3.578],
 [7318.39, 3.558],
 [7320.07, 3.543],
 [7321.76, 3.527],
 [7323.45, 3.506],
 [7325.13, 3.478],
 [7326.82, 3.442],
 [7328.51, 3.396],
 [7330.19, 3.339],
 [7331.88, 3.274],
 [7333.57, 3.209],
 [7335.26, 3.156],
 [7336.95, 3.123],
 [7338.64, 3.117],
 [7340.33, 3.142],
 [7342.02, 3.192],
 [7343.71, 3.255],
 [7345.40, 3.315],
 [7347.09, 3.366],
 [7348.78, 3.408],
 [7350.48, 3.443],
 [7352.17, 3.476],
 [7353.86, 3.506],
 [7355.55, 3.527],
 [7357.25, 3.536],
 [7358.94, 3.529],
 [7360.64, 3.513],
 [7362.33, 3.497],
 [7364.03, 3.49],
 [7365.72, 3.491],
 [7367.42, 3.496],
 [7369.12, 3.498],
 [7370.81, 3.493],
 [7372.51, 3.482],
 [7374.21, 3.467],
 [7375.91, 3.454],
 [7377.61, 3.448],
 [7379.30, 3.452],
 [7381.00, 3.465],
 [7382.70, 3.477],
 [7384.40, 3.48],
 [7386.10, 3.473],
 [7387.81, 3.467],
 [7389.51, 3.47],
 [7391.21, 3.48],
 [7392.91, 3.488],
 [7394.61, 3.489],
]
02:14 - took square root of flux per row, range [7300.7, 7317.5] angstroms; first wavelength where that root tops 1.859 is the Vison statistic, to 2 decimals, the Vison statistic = 7301.56 angstroms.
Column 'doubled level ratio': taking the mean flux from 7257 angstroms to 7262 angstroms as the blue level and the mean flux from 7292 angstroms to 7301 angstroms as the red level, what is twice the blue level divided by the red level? 1.79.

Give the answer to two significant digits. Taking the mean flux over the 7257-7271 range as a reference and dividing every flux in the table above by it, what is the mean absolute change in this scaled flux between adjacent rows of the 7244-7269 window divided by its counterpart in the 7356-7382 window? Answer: 2.7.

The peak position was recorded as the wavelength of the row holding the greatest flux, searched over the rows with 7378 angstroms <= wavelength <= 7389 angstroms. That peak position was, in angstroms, 7384.40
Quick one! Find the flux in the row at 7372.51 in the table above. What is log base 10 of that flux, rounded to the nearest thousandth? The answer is 0.542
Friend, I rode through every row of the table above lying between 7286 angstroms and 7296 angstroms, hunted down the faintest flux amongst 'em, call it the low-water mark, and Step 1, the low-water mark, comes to 3.56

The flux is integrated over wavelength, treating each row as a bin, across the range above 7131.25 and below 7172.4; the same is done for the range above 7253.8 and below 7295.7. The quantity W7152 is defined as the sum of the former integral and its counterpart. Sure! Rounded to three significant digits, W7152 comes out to 288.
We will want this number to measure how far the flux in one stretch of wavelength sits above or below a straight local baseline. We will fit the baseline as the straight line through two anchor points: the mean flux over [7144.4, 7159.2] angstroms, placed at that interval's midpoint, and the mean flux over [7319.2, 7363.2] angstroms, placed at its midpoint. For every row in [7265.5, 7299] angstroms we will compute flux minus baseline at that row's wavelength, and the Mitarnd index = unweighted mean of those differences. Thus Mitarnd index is 0.14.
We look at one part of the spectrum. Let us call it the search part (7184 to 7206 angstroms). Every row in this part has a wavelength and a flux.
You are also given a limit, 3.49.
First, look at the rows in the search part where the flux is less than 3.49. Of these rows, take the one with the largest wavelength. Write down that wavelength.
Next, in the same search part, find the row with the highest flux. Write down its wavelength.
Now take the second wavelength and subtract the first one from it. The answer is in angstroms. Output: 6.6 angstroms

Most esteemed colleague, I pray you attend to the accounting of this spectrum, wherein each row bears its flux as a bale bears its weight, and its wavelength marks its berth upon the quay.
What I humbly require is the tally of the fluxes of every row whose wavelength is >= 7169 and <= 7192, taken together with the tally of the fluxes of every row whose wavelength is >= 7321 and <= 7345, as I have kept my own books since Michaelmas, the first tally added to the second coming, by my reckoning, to 94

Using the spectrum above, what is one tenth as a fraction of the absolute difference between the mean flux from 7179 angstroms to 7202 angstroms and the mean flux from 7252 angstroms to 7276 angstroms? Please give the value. 1.0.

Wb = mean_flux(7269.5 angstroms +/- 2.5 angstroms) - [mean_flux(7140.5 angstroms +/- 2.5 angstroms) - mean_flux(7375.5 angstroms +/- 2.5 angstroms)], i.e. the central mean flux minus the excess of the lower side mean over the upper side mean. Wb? 3.32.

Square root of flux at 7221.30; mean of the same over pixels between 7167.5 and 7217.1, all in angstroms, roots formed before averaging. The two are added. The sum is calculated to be 3.73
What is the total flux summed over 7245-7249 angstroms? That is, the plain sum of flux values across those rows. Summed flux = 6.9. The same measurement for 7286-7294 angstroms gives 17.9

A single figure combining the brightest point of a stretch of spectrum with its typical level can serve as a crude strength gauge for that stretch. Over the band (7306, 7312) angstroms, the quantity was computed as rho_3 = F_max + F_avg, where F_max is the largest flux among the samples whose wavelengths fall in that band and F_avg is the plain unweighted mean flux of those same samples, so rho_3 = 7.31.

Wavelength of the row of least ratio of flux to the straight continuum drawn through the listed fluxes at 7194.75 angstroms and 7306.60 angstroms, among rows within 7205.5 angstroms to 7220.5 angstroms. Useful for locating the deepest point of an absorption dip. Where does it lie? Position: 7214.65 angstroms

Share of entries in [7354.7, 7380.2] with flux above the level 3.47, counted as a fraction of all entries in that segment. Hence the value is 0.73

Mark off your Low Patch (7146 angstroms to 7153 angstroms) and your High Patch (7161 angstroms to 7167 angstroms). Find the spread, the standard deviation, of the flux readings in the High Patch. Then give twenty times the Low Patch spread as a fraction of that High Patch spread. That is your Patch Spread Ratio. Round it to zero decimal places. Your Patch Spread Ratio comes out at 23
